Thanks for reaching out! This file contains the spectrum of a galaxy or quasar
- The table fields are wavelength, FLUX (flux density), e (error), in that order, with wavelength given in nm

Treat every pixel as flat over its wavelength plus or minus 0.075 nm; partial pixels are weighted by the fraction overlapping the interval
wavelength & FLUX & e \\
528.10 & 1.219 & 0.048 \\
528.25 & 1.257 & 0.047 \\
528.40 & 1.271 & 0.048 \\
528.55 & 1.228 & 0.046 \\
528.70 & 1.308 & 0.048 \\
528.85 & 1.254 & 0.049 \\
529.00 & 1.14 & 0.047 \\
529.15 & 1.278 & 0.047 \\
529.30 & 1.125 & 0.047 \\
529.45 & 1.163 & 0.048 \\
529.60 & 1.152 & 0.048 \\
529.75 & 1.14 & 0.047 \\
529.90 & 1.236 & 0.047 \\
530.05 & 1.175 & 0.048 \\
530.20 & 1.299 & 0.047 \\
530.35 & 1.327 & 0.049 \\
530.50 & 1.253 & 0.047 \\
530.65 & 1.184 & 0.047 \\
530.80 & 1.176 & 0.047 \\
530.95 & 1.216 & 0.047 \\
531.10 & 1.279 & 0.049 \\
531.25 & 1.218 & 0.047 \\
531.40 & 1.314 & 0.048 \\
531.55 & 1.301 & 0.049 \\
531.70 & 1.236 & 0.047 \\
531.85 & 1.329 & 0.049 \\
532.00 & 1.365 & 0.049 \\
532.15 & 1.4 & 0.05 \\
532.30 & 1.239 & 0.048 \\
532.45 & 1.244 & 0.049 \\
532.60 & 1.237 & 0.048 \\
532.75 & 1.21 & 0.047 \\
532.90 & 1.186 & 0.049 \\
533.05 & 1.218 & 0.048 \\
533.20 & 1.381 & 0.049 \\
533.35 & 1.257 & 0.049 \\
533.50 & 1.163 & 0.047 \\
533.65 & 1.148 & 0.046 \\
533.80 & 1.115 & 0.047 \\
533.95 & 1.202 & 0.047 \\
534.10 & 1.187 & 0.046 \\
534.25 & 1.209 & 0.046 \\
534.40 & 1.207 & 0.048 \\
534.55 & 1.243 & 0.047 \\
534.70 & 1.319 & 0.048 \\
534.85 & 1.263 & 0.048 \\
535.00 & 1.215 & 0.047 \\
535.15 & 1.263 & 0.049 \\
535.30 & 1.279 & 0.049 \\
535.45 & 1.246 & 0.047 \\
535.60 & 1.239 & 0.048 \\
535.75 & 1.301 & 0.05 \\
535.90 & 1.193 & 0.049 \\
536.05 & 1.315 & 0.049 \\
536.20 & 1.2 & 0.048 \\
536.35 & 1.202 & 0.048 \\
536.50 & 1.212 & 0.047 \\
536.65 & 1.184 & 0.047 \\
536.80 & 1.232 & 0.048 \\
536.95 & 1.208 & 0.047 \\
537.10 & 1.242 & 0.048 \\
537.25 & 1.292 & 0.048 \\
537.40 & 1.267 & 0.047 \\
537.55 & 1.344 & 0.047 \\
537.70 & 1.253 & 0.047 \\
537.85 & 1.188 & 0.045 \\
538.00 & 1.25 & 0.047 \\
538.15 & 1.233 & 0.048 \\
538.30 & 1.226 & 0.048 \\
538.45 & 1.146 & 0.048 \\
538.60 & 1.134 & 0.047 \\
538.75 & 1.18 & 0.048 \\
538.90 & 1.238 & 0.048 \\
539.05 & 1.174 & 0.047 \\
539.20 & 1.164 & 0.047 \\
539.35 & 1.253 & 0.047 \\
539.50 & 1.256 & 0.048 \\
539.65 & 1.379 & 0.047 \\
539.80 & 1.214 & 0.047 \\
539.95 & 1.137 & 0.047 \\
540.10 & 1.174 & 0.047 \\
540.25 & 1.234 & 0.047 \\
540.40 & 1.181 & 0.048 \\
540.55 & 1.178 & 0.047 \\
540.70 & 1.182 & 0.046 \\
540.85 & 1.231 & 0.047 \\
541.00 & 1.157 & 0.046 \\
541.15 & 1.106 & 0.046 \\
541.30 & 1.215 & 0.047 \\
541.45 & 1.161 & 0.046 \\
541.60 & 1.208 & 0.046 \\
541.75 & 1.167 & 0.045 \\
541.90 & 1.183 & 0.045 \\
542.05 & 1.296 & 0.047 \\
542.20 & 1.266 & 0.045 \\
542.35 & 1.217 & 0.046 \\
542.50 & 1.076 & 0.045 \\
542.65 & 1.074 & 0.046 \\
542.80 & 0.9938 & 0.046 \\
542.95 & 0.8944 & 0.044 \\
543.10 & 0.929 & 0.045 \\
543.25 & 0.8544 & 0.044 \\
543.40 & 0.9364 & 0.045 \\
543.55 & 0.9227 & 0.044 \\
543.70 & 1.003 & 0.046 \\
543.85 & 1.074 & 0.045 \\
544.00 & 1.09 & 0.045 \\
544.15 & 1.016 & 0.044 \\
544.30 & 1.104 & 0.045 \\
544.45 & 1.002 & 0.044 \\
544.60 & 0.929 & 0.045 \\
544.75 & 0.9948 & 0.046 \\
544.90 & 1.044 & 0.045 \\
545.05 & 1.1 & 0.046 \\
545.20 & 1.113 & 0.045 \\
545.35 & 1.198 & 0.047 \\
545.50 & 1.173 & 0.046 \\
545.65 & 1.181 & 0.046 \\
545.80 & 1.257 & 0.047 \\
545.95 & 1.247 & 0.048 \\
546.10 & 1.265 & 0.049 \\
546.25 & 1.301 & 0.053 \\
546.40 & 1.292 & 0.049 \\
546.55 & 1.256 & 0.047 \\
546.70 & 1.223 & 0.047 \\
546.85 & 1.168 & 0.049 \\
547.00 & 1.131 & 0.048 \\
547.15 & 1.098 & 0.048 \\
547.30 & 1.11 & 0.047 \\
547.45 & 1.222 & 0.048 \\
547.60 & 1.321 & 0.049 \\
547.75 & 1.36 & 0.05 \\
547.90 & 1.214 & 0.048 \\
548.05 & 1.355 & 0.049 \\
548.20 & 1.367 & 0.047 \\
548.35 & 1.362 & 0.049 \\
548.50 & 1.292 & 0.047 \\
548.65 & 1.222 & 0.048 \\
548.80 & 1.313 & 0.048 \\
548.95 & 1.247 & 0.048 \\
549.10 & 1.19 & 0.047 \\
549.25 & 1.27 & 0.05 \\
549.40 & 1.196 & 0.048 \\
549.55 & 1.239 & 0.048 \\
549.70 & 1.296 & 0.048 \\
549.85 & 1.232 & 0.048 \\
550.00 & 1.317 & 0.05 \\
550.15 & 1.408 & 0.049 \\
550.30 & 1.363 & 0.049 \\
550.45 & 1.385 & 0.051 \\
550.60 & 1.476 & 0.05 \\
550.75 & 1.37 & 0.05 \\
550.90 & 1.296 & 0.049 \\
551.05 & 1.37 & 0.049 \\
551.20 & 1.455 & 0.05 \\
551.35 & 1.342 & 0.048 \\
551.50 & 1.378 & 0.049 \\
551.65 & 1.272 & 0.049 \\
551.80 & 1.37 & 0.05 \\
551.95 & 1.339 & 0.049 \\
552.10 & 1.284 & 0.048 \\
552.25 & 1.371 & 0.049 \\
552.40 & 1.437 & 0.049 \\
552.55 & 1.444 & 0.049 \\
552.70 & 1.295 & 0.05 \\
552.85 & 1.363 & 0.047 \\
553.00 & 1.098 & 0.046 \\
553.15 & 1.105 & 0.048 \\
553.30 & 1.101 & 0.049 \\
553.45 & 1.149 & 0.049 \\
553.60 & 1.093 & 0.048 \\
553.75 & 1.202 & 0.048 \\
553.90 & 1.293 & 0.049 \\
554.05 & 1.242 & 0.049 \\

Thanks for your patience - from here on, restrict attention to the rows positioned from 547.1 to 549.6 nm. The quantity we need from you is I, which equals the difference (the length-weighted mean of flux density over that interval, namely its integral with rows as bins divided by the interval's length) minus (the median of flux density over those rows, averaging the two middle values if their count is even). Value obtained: 0.012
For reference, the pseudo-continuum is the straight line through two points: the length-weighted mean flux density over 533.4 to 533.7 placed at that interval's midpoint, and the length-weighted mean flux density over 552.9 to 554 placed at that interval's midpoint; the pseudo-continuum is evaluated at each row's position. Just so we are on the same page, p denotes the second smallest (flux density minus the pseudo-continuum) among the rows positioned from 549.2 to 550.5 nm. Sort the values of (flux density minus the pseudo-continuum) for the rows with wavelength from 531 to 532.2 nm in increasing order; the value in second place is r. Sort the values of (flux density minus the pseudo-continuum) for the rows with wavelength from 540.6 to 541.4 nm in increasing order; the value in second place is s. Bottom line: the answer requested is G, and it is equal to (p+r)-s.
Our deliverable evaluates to 0.15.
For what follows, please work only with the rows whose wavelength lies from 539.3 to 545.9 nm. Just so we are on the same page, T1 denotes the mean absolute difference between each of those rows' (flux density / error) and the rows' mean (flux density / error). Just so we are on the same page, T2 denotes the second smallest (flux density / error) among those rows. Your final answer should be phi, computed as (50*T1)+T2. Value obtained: 111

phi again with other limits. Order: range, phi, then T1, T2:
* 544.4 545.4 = 87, 1.30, 21.6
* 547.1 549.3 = 91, 1.36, 23.6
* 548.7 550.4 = 74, 0.97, 25.3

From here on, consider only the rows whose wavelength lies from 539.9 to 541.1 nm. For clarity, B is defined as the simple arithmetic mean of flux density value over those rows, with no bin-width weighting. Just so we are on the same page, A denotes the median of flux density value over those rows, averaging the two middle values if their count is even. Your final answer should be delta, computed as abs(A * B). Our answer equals 1.40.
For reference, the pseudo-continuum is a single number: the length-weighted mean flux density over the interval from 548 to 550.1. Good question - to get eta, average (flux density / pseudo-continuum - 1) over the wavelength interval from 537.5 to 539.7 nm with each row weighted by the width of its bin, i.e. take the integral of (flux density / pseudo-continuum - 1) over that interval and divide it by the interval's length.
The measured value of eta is -0.042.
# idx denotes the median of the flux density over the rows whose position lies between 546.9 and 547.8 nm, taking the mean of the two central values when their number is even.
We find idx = 1.18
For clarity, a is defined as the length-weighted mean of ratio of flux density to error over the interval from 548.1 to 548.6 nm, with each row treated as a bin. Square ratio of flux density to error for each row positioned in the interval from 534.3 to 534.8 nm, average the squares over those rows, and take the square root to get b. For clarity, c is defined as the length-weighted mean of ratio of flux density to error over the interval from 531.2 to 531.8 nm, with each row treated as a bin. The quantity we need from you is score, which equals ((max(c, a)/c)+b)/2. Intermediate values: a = 28.0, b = 26.4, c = 26.6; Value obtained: 13.7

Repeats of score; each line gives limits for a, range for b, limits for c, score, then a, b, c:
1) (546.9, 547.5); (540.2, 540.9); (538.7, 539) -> 13.3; 23.8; 25.6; 25.2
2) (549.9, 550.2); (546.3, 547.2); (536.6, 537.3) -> 13.0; 27.3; 24.9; 25.9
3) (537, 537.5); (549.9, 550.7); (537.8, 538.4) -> 14.5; 26.6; 27.9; 26.0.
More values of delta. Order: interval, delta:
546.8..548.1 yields 1.48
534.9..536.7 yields 1.52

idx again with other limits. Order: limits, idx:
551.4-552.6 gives 1.37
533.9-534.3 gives 1.20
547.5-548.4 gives 1.36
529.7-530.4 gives 1.24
